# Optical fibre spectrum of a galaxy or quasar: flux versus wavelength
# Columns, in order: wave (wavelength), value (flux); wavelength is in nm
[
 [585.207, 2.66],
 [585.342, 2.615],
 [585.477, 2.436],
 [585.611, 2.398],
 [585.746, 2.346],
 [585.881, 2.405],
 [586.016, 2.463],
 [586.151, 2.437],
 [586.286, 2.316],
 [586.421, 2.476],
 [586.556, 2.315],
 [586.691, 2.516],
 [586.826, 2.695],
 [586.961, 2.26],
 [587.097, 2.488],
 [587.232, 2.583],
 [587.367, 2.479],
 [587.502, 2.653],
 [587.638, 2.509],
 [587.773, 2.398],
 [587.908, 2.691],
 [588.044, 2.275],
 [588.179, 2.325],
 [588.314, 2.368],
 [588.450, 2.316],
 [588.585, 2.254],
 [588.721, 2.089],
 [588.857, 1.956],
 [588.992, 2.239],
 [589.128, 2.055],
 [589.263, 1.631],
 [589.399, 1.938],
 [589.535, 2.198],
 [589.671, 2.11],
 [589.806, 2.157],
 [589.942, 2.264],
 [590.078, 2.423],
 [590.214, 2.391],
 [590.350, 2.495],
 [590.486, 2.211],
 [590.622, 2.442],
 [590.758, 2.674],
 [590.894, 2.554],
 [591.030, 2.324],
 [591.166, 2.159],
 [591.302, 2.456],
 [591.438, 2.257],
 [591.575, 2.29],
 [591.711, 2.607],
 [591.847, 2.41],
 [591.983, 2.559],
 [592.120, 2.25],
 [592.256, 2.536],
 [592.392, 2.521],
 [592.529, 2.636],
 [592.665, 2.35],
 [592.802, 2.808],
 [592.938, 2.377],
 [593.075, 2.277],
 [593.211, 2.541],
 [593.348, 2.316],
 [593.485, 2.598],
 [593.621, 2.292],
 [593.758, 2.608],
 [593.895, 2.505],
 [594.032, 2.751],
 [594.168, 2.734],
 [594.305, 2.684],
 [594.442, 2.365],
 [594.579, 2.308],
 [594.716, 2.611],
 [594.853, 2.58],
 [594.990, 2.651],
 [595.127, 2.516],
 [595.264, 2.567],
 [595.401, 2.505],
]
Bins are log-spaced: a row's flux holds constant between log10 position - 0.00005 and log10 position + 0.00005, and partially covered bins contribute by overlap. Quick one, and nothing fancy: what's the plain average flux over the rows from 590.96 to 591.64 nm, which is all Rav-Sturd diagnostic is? 2.30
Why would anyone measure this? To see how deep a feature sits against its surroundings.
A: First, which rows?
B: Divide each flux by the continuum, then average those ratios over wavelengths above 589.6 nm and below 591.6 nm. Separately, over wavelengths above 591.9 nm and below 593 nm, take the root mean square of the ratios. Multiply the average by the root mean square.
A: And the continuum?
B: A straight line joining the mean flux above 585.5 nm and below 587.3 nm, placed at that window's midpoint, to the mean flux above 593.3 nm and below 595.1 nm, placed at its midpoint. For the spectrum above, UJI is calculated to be 0.94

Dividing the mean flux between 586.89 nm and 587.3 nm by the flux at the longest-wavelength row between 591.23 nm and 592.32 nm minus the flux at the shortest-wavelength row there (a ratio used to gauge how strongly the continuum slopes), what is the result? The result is 31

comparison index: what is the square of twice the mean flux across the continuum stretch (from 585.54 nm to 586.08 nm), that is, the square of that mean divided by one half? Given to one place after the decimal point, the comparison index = 23.1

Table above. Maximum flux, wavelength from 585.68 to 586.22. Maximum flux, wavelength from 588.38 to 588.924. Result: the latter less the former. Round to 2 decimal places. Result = -0.15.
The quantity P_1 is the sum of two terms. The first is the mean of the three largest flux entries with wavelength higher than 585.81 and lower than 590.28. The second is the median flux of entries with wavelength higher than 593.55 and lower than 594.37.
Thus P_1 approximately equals 5.33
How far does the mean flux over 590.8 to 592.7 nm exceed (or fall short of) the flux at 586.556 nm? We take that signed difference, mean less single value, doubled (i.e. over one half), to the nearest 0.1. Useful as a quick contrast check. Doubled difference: 0.2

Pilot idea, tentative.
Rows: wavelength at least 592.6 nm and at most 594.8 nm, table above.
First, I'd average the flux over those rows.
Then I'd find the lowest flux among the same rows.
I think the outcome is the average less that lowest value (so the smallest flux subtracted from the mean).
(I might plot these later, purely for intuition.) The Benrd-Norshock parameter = 0.23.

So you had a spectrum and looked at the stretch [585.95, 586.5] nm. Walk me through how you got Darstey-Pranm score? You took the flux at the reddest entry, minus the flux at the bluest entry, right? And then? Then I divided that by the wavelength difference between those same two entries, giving 0.0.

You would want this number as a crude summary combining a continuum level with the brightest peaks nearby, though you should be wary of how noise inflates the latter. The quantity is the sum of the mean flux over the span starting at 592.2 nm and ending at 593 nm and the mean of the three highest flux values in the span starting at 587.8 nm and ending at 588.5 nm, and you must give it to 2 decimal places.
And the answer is 5.00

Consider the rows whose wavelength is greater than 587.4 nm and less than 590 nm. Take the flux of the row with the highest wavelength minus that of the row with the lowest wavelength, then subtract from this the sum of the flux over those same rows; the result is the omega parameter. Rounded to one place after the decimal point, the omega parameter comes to -42.8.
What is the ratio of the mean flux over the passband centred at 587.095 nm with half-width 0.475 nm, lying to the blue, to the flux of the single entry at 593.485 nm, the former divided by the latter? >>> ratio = 0.97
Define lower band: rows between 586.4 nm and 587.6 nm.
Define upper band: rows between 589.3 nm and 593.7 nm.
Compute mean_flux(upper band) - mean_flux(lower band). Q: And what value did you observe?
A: -0.11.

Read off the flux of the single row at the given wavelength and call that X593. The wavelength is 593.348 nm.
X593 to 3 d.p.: 2.316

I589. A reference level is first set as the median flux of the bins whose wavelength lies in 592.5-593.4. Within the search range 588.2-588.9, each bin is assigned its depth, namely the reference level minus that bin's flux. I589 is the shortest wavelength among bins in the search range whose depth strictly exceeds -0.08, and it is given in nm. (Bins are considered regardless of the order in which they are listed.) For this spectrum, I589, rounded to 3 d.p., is 588.314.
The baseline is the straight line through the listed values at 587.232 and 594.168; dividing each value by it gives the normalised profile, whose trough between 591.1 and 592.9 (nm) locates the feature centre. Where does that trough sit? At 591.166 nm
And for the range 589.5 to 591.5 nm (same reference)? 589.671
